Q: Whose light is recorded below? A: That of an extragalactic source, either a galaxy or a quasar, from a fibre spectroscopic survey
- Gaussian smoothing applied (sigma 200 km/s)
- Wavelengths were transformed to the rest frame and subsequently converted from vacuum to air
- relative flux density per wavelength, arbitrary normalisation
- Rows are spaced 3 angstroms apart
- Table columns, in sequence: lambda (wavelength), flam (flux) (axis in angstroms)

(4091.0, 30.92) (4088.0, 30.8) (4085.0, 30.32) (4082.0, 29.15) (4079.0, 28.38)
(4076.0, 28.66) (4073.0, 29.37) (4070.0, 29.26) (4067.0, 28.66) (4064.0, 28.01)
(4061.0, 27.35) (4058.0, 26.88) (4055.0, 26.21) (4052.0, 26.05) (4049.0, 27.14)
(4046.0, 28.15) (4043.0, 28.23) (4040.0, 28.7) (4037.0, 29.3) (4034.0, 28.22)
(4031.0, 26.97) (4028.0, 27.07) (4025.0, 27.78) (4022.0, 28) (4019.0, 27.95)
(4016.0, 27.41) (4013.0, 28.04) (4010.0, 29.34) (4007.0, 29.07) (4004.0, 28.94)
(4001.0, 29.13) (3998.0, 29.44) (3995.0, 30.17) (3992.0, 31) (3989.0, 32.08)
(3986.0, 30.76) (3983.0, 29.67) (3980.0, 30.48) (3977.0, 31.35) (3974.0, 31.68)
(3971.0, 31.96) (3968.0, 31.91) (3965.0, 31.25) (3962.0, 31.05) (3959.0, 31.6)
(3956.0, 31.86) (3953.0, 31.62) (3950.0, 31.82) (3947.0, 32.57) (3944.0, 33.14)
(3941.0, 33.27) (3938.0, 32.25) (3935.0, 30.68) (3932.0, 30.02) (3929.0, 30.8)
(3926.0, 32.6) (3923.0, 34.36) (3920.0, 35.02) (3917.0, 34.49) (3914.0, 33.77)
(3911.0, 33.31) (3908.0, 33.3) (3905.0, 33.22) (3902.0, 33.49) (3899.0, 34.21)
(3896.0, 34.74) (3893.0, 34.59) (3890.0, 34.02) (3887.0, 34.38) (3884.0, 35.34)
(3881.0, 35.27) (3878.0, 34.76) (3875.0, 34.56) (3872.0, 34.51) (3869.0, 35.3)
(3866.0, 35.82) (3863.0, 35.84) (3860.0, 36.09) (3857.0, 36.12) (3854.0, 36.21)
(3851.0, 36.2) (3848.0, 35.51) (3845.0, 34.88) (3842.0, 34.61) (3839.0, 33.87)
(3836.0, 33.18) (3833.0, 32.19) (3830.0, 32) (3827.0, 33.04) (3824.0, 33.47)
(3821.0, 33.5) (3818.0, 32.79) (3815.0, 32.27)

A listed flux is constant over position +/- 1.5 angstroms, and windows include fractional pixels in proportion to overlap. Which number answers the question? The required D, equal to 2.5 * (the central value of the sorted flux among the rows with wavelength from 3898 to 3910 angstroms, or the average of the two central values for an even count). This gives 83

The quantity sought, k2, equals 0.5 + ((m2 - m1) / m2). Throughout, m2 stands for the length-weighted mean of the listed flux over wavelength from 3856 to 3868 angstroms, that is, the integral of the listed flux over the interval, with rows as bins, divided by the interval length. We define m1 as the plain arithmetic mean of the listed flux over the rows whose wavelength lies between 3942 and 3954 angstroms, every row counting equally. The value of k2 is 0.60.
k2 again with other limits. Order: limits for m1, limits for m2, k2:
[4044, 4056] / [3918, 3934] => 0.67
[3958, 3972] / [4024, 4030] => 0.35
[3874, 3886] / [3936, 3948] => 0.43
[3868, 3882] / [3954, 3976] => 0.40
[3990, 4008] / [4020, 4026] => 0.44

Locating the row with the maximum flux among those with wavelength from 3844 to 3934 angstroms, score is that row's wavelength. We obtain 3854.0 angstroms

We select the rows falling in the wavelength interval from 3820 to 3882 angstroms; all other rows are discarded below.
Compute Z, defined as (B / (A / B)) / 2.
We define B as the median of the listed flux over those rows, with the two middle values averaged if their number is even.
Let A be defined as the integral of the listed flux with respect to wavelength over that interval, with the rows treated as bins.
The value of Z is 0.28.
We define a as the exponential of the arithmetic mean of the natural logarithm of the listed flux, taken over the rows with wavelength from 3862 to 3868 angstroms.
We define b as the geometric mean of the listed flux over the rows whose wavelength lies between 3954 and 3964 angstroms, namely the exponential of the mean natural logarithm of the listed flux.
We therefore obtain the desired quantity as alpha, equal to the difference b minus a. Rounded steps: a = 35.8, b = 32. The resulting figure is -4.3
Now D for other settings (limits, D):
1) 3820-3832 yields 83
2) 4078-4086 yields 73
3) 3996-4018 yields 73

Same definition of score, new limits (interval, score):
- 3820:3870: 3854.0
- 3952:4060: 3989.0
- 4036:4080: 4073.0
